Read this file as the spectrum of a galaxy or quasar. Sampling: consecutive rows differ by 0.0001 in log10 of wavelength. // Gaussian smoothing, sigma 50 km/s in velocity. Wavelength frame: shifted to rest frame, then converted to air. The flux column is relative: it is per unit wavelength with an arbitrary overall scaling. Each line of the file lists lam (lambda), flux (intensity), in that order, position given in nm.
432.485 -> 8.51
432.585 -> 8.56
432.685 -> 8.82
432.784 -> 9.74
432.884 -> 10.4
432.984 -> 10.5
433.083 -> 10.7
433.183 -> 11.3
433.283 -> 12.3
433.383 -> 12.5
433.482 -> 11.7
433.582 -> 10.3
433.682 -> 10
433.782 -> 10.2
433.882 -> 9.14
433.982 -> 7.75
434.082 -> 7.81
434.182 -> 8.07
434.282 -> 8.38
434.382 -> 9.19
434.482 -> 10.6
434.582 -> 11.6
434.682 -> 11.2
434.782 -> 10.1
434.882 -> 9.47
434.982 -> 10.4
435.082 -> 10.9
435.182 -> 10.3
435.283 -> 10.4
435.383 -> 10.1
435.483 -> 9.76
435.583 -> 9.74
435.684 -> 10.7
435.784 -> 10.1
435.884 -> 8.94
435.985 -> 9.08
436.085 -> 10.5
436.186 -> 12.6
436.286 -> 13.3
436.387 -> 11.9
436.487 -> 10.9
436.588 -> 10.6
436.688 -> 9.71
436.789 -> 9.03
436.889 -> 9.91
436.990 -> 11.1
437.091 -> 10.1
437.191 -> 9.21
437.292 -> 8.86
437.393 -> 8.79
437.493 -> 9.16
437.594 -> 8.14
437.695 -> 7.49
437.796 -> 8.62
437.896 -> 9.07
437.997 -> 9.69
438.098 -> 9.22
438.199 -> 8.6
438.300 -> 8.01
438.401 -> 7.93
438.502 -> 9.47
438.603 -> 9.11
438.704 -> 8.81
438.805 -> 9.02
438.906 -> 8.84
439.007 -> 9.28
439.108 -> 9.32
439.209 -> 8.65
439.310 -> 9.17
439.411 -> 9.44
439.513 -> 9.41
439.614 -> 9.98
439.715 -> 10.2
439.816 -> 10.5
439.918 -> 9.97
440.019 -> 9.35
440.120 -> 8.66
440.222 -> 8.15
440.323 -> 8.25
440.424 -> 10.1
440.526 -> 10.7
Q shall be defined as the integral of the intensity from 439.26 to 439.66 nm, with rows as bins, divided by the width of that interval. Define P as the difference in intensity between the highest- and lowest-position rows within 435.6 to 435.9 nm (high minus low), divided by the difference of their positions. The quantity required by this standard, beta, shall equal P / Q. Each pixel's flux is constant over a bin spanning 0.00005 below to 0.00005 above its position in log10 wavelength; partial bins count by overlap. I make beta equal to -0.9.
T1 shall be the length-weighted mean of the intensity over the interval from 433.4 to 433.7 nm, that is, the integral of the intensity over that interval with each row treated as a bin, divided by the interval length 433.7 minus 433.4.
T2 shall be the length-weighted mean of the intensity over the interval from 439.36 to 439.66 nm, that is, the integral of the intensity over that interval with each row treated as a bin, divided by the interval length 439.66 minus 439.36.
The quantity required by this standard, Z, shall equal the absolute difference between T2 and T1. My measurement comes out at 1.4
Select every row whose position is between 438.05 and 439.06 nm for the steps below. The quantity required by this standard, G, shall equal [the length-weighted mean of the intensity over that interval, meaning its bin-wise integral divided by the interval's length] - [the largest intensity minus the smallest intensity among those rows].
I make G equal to 7.3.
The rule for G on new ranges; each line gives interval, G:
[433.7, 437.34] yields 4.5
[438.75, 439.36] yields 8.4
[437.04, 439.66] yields 6.4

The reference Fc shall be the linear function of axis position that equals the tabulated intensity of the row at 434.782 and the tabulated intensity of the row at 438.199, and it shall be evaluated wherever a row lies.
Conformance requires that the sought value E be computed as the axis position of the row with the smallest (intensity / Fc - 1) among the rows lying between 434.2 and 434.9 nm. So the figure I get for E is 434.282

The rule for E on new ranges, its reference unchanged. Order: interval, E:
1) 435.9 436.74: 435.985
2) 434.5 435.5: 434.882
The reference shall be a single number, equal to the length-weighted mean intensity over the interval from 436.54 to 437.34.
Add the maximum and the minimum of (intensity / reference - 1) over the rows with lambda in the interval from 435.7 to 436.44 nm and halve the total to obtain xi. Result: 0.13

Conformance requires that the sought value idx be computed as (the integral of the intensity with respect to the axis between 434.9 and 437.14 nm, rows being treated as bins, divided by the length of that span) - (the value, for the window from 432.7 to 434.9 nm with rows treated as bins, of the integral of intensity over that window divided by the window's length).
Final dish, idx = 0.3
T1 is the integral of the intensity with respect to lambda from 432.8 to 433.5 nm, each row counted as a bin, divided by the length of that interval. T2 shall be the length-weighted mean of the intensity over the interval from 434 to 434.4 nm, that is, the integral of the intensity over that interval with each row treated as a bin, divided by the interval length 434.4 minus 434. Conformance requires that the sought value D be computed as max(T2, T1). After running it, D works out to 11.3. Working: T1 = 11.3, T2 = 8.2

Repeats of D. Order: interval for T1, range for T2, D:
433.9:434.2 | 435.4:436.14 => 9.9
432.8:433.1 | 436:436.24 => 11.2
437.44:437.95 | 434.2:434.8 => 10.1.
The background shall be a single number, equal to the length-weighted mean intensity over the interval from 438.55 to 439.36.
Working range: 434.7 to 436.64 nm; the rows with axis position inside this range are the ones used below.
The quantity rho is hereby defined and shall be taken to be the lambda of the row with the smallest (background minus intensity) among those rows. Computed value 436.286 nm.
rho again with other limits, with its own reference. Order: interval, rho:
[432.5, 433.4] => 433.383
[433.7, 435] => 434.582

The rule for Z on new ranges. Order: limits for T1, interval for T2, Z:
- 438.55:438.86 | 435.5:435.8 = 1.2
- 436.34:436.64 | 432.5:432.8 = 2.2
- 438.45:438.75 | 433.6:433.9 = 0.8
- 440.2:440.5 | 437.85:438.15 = 0.3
